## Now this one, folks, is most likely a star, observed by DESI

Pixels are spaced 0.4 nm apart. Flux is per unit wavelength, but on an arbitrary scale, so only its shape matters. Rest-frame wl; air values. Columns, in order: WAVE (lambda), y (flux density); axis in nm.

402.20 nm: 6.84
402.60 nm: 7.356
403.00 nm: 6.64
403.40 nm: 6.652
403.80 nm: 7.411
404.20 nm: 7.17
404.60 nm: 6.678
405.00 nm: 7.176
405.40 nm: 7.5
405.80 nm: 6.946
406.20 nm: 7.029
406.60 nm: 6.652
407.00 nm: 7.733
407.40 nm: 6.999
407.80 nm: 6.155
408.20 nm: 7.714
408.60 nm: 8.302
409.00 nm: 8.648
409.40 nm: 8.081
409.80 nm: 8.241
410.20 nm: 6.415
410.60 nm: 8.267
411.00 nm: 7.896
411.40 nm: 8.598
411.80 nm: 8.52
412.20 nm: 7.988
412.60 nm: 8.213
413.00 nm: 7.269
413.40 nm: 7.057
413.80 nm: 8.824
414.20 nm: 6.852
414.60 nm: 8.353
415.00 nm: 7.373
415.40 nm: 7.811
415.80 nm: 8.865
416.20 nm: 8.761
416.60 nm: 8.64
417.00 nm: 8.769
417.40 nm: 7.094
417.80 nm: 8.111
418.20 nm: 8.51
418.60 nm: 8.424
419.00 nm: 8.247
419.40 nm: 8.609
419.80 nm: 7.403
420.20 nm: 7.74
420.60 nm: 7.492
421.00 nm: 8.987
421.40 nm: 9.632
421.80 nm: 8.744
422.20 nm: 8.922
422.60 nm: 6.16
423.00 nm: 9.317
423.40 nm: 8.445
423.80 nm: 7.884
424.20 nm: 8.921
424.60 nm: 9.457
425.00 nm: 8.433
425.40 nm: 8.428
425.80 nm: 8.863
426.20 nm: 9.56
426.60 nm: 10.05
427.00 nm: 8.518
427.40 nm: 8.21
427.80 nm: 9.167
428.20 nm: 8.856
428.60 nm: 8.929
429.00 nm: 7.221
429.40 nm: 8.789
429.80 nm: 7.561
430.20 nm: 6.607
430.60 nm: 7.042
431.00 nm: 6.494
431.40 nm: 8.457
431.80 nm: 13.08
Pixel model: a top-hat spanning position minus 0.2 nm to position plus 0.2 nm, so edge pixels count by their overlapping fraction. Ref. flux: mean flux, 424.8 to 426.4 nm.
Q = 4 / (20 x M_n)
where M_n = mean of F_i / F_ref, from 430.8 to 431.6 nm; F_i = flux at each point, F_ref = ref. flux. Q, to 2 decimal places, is 0.24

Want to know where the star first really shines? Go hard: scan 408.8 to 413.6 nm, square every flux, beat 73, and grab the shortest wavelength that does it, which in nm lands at 409.00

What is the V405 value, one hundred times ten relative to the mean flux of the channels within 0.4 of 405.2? 136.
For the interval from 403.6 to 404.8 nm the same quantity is 141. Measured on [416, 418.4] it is 120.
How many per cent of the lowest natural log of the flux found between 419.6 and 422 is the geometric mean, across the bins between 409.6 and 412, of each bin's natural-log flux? 103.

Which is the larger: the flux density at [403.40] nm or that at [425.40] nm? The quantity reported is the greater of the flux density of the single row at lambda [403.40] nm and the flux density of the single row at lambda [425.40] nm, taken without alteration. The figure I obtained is 8.43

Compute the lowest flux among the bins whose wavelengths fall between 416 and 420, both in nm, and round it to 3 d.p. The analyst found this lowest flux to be 7.094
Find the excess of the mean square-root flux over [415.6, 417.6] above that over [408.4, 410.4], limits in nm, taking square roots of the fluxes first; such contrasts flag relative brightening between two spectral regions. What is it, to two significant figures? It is 0.087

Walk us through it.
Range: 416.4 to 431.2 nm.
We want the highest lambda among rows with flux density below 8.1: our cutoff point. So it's 431.00 nm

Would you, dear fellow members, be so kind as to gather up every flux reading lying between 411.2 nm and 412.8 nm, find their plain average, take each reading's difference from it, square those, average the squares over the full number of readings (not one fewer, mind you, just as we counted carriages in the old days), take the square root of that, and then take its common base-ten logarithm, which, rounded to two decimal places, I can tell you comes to -0.61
